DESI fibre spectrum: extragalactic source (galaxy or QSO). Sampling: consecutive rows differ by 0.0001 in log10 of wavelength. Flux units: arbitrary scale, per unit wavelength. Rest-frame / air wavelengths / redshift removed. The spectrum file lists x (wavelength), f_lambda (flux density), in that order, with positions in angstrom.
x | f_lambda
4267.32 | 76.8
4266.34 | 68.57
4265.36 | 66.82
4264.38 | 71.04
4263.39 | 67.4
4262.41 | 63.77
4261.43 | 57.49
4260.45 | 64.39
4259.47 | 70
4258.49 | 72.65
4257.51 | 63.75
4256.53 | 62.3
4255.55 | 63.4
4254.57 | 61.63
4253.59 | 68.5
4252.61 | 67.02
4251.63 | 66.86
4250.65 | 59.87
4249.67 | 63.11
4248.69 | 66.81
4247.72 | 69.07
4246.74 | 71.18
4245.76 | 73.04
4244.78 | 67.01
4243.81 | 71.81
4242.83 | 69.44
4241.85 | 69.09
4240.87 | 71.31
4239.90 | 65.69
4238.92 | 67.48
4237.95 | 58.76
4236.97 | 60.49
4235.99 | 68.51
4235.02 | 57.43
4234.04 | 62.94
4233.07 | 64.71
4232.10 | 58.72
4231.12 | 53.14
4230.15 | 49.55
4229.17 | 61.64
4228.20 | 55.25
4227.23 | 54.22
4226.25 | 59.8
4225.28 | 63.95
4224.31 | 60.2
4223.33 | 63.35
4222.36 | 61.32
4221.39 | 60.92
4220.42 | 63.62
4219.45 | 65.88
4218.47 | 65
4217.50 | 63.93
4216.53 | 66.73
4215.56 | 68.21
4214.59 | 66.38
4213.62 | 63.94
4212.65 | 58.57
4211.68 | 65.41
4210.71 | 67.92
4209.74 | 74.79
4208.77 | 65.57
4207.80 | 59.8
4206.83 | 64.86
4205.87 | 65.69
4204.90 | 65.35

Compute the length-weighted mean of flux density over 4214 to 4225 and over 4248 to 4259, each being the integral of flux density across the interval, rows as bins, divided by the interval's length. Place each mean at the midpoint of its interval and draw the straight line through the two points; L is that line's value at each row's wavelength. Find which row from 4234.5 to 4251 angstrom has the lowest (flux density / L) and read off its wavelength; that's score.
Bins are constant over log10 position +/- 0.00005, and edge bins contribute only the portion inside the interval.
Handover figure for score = 4235.02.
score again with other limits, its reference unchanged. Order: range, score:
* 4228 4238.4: 4230.15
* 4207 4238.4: 4230.15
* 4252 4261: 4254.57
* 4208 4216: 4212.65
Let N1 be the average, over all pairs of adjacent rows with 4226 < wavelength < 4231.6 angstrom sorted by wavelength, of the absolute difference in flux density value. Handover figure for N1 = 5.7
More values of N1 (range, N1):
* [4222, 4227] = 3.3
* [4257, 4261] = 5.7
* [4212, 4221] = 2.3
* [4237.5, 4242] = 4.6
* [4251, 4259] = 3.1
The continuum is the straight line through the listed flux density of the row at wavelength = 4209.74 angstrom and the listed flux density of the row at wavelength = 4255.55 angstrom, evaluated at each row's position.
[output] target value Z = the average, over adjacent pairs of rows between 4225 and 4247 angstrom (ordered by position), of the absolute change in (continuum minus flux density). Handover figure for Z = 4.8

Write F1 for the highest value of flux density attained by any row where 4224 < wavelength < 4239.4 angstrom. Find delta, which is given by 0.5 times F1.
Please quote 34.3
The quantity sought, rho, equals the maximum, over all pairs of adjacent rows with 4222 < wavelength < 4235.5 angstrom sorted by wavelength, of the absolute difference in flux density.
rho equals 12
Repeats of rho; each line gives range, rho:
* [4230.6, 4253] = 11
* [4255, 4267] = 9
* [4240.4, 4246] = 6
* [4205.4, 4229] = 9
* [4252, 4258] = 7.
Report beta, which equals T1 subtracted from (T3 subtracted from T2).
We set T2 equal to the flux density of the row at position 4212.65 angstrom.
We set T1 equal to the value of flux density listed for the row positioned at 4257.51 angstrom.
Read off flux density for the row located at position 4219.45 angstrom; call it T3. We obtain -71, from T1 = 63.75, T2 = 58.57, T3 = 65.88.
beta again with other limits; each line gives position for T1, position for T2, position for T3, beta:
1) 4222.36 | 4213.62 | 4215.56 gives -66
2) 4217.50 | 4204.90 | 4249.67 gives -62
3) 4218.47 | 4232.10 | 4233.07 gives -71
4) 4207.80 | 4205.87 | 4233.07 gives -59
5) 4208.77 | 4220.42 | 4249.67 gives -65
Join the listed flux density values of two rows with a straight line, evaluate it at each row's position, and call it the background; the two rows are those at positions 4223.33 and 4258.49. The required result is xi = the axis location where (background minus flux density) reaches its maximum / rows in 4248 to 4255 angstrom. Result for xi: 4250.65 angstrom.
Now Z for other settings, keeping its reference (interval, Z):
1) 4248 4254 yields 3.2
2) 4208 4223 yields 3.3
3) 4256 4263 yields 5.3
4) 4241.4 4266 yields 3.7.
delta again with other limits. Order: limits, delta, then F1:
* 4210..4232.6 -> 34.1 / 68.21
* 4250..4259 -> 36.3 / 72.65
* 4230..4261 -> 36.5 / 73.04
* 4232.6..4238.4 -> 34.3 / 68.51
